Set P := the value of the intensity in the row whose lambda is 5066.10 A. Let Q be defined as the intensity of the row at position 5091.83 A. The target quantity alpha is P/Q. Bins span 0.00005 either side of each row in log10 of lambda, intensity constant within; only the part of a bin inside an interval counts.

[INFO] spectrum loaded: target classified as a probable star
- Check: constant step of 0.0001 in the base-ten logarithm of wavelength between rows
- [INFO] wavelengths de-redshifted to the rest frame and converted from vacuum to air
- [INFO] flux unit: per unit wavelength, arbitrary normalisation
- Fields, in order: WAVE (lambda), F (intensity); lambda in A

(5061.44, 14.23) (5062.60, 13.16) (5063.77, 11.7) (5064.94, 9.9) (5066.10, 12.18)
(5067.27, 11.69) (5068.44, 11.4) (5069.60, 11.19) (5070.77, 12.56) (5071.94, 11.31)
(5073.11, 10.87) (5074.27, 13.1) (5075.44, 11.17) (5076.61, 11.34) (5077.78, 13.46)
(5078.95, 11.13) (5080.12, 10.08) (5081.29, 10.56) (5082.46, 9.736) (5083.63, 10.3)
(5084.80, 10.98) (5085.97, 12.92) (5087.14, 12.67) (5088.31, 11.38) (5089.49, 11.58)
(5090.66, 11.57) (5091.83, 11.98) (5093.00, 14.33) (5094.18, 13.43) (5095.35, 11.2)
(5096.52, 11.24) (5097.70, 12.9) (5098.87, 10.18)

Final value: 1.02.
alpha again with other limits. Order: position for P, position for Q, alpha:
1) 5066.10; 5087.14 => 0.96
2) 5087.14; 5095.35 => 1.13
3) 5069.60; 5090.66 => 0.97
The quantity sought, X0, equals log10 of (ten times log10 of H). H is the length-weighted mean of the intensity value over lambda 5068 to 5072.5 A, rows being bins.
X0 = 1.028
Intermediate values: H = 11.6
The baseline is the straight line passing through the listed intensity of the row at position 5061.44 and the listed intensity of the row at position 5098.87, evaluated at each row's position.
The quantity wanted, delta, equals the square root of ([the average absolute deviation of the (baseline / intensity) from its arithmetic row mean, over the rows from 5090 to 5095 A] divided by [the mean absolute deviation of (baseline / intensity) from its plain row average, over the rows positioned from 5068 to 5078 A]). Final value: 1.01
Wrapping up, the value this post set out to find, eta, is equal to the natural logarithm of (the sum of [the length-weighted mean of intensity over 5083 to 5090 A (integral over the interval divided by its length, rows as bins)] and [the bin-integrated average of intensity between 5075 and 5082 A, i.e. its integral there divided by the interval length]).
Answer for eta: 3.130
